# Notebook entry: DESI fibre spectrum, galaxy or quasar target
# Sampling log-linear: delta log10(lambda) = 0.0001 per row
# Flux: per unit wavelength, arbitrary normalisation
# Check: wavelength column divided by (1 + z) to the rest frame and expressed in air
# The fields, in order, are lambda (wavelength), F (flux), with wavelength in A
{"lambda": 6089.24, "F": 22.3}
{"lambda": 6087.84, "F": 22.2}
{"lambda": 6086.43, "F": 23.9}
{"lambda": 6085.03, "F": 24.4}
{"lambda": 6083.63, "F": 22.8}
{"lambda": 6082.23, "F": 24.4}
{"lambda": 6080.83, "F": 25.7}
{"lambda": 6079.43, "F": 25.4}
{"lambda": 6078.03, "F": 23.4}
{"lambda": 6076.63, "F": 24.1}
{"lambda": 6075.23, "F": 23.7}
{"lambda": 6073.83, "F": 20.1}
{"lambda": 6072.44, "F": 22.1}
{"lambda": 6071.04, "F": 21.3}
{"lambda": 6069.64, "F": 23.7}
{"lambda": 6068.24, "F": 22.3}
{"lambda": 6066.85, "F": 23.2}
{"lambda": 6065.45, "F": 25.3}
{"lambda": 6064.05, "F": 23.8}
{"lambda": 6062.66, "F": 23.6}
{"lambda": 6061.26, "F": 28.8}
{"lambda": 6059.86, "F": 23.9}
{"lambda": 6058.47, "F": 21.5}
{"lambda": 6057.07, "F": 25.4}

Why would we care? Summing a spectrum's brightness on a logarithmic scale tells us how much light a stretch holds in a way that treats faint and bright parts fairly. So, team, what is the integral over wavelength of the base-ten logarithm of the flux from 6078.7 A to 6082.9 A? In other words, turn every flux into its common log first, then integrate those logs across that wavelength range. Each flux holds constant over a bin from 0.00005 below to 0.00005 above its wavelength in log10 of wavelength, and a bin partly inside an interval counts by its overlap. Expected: 5.9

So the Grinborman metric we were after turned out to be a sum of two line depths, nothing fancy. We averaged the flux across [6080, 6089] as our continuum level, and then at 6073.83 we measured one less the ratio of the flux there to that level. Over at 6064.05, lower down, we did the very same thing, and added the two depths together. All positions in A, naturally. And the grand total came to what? 0.16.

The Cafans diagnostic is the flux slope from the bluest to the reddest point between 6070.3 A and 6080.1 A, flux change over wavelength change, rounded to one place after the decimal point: 0.5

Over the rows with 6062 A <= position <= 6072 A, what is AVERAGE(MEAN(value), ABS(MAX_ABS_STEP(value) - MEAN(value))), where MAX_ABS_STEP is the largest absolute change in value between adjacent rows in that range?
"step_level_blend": 22.1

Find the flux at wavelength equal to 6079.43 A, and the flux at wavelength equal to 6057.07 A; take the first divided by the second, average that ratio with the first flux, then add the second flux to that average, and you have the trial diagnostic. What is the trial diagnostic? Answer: 38.6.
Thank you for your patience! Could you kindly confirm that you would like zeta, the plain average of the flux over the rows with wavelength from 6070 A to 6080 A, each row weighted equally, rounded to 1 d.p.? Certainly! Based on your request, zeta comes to 22.9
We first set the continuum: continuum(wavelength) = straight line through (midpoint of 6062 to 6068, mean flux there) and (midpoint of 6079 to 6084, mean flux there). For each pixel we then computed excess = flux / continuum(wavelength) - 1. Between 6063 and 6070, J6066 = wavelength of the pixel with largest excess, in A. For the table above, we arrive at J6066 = 6065.45 A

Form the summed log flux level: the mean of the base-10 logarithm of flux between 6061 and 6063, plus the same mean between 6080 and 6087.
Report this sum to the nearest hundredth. 2.80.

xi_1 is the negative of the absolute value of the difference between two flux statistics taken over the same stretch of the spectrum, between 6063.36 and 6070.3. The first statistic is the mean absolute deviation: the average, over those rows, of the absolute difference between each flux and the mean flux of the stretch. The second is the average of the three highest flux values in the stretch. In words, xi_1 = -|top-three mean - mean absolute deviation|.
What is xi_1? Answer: -23.5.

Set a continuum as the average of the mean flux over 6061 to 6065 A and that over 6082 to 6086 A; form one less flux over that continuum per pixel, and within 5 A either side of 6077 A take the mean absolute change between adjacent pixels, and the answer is 0.061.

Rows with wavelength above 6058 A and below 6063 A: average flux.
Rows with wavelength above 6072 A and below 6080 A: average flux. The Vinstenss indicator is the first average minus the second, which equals 1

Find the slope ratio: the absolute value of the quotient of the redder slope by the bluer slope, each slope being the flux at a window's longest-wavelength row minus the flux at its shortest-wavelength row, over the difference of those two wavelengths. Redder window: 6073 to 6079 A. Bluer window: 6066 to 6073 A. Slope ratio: 4.0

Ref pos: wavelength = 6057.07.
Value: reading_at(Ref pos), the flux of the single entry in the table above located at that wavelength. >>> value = 25.4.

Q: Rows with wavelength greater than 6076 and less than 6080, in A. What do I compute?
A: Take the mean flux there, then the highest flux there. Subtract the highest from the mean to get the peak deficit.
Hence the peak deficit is -1.1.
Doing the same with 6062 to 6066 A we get -1.1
